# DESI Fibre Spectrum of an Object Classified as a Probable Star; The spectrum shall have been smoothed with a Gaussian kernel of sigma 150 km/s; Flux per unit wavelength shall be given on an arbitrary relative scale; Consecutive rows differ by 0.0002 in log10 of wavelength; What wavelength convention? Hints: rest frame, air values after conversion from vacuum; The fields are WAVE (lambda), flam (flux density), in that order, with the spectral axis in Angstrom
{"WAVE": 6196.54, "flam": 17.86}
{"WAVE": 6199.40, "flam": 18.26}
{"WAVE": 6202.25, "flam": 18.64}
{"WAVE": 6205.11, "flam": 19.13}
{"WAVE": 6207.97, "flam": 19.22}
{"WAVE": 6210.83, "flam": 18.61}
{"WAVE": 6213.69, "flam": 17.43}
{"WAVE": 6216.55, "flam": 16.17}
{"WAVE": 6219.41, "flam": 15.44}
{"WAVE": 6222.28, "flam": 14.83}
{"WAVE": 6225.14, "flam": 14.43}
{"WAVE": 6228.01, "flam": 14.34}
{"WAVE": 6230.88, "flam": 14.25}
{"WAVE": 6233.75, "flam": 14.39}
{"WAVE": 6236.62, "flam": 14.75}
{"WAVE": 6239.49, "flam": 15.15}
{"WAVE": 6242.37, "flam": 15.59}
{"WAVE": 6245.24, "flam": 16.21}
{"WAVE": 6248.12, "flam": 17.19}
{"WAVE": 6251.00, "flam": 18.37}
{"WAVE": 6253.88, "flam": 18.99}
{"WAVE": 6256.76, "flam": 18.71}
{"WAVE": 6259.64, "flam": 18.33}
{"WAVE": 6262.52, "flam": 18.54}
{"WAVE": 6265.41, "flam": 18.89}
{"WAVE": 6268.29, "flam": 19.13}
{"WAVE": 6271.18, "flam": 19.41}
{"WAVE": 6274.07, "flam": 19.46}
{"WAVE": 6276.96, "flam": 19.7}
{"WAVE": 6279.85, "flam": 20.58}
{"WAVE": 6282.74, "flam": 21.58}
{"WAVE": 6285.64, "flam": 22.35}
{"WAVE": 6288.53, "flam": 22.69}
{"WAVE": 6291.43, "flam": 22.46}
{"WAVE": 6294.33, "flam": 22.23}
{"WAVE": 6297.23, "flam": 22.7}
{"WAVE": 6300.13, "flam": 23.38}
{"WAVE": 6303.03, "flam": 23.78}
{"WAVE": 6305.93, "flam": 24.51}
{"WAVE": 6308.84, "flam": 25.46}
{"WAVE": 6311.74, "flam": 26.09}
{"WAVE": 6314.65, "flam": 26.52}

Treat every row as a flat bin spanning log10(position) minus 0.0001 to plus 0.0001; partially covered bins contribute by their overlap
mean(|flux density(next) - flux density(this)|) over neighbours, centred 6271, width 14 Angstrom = 0.2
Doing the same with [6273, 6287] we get 0.7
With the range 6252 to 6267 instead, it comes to 0.3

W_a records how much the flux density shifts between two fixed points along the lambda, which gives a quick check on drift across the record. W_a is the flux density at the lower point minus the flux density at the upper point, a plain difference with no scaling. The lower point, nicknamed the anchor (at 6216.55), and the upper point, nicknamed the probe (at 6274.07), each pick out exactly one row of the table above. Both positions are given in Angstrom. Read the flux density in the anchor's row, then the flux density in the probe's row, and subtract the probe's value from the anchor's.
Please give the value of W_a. -3.3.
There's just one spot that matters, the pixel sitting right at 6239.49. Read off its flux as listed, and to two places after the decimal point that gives 15.15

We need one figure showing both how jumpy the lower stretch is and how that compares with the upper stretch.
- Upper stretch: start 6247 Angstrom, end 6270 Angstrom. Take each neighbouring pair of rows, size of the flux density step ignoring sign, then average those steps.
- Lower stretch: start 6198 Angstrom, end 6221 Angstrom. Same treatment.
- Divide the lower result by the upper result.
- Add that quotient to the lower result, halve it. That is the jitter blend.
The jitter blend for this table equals 1.07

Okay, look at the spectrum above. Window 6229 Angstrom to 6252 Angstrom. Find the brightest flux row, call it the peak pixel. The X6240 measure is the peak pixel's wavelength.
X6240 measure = 6251.00 Angstrom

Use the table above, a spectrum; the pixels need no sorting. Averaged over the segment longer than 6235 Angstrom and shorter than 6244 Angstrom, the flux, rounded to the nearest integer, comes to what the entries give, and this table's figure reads 15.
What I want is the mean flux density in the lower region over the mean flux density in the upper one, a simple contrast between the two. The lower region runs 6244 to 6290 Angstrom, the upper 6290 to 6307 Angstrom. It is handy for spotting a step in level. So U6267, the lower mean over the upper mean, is 0.84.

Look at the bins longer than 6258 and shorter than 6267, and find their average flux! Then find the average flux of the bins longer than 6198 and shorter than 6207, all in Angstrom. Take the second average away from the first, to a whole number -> 0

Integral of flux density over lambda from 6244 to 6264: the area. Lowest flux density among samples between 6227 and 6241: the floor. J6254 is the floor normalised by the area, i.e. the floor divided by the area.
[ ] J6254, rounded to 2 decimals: 0.04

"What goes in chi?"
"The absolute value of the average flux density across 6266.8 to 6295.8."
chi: 21.0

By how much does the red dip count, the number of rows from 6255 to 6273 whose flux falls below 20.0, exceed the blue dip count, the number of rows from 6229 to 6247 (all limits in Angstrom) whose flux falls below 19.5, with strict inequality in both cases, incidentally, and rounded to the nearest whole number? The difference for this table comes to 0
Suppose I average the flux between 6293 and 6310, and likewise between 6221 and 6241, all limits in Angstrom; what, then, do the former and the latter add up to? 38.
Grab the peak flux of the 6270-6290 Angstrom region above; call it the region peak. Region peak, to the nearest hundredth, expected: 22.69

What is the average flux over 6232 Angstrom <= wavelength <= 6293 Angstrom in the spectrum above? 18.7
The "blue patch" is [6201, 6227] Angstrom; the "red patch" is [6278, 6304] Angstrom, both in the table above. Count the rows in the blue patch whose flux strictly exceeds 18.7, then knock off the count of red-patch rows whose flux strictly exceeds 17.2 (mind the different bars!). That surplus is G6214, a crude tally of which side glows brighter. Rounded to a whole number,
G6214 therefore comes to -7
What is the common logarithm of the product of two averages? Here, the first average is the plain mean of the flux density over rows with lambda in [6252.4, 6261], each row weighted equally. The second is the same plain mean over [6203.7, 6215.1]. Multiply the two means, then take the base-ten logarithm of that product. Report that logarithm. 2.54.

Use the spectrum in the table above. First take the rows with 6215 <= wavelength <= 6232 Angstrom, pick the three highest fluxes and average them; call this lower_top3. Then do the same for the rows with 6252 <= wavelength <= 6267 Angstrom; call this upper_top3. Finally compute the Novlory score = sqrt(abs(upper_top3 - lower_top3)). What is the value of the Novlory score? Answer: 1.84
